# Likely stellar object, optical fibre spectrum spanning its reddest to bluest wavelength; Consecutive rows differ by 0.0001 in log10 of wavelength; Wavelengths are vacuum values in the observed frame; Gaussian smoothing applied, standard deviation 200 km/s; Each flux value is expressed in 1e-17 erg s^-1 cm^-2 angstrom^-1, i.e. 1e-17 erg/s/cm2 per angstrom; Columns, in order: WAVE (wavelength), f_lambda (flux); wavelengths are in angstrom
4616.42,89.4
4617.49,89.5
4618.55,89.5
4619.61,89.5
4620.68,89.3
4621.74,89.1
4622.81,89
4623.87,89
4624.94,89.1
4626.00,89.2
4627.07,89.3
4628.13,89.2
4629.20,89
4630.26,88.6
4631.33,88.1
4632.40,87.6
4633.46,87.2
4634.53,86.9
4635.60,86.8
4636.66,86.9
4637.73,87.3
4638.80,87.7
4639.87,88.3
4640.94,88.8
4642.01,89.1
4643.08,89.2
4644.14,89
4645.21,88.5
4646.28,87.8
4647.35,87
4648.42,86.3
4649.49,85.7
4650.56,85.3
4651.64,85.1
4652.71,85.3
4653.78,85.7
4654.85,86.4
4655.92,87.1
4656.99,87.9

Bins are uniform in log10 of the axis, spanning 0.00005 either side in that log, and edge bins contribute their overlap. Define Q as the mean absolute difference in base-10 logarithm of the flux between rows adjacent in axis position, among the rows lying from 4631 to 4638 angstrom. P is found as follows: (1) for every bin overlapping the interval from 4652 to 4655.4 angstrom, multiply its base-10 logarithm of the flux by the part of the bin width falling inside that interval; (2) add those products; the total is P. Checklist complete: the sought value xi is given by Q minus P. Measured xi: -7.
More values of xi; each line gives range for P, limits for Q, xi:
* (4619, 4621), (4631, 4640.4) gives -4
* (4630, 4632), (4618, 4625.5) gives -4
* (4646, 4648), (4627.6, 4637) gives -4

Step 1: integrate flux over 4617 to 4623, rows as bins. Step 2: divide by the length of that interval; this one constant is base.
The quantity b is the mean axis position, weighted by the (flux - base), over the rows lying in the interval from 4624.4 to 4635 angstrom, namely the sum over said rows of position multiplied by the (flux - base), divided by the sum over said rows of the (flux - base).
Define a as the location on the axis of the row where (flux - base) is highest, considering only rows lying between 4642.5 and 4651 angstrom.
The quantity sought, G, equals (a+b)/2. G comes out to 4637.8 angstrom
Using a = 4643.08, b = 4632.5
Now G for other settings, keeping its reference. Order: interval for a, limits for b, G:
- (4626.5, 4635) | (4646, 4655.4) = 4639.0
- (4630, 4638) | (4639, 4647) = 4636.9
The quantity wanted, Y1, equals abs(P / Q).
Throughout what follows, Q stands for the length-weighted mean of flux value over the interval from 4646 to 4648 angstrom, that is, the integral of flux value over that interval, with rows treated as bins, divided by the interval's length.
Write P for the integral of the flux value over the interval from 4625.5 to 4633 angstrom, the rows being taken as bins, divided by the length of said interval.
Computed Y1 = 1.02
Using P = 88.7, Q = 87.3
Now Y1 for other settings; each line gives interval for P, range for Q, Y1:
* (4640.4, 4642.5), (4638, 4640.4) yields 1.01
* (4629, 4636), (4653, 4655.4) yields 1.02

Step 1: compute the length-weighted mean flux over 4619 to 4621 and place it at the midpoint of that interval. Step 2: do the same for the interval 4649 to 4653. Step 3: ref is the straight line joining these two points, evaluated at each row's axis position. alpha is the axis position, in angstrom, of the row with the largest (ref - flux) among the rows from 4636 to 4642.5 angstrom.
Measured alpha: 4636.66 angstrom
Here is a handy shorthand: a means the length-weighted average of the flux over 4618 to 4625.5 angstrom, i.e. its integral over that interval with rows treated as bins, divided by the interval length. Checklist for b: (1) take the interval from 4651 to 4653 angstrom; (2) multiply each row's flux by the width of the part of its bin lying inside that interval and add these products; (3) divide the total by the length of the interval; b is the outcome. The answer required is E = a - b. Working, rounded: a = 89.3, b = 84.9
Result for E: 4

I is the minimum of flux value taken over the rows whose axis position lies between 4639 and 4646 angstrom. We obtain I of 88.3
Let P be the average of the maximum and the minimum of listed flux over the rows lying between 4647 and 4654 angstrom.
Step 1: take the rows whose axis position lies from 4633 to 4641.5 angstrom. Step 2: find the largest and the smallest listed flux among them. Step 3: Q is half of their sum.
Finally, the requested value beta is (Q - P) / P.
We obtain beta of 0.020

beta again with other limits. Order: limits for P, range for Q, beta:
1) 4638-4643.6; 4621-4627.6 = 0.008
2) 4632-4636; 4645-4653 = -0.005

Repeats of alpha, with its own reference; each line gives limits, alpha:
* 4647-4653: 4651.64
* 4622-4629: 4622.81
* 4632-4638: 4634.53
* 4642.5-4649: 4648.42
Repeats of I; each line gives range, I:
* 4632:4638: 86.8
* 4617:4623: 89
